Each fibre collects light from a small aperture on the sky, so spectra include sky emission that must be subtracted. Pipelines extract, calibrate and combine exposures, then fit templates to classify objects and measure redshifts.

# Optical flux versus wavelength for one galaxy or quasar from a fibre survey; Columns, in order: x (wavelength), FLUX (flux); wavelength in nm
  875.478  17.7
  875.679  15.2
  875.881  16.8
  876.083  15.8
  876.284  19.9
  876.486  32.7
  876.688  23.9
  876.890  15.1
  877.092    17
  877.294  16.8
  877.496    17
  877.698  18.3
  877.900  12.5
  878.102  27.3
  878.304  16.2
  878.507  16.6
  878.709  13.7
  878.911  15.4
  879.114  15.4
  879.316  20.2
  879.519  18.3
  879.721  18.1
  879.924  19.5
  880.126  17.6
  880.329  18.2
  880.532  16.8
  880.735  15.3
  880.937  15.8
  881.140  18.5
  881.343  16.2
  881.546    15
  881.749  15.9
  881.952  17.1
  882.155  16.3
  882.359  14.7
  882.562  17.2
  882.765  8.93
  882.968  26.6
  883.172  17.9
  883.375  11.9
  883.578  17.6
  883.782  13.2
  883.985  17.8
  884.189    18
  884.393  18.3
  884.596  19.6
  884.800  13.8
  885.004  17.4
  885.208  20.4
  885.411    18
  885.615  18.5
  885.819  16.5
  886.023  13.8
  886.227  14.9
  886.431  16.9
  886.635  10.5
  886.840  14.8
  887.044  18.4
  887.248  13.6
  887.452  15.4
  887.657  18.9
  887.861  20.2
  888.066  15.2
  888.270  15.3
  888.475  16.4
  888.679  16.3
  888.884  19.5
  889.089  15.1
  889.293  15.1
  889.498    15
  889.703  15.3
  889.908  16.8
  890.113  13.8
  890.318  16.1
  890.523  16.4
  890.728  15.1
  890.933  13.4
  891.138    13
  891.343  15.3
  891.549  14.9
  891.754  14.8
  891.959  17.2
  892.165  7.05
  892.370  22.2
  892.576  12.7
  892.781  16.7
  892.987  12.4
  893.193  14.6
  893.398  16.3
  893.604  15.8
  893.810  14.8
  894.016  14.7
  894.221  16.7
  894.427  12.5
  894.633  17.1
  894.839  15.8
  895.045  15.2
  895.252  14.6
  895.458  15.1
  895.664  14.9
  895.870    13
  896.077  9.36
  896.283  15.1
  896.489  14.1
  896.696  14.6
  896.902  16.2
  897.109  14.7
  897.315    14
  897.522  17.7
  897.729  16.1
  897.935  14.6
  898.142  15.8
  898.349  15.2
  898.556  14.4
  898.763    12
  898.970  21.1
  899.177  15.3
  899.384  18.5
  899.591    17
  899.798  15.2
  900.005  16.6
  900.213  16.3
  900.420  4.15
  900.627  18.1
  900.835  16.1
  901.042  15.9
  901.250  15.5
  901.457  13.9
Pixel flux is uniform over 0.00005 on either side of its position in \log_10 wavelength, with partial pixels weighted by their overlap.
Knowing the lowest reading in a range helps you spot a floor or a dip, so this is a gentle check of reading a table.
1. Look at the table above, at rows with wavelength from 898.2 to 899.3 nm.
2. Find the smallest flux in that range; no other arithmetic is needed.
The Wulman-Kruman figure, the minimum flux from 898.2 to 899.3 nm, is 12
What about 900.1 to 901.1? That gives 4.15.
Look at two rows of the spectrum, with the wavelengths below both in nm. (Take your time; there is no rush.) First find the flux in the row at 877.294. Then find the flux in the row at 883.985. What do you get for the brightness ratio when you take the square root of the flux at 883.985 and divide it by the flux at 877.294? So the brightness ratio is 0.251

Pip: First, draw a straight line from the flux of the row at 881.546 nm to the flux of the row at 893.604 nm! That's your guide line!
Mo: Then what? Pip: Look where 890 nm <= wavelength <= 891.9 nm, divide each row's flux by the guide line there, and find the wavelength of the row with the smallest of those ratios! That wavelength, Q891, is 891.138 nm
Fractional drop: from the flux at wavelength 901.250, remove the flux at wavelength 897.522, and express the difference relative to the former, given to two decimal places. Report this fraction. -0.14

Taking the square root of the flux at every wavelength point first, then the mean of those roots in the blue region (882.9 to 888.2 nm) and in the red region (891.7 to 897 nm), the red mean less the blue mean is -0.26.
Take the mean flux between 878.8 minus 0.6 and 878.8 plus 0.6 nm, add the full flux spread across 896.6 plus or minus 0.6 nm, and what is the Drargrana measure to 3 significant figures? 23.1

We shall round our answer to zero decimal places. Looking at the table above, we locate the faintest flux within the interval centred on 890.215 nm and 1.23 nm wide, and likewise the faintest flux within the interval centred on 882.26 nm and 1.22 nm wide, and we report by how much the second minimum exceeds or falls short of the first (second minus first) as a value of -5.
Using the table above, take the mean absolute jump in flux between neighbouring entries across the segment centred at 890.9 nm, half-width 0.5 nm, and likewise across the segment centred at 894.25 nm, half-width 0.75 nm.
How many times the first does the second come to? 1.5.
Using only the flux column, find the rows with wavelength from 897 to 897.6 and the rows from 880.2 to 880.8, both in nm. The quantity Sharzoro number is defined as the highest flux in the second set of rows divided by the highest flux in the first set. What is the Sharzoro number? 1.03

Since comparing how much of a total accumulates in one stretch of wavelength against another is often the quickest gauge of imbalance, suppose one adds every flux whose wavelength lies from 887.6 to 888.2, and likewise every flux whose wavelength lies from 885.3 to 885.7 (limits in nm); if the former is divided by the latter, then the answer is 1.5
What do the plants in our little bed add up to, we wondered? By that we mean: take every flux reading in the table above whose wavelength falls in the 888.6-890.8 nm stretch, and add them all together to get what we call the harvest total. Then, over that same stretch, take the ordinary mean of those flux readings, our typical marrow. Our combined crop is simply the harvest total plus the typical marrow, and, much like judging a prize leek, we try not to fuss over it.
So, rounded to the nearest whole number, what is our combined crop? 190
